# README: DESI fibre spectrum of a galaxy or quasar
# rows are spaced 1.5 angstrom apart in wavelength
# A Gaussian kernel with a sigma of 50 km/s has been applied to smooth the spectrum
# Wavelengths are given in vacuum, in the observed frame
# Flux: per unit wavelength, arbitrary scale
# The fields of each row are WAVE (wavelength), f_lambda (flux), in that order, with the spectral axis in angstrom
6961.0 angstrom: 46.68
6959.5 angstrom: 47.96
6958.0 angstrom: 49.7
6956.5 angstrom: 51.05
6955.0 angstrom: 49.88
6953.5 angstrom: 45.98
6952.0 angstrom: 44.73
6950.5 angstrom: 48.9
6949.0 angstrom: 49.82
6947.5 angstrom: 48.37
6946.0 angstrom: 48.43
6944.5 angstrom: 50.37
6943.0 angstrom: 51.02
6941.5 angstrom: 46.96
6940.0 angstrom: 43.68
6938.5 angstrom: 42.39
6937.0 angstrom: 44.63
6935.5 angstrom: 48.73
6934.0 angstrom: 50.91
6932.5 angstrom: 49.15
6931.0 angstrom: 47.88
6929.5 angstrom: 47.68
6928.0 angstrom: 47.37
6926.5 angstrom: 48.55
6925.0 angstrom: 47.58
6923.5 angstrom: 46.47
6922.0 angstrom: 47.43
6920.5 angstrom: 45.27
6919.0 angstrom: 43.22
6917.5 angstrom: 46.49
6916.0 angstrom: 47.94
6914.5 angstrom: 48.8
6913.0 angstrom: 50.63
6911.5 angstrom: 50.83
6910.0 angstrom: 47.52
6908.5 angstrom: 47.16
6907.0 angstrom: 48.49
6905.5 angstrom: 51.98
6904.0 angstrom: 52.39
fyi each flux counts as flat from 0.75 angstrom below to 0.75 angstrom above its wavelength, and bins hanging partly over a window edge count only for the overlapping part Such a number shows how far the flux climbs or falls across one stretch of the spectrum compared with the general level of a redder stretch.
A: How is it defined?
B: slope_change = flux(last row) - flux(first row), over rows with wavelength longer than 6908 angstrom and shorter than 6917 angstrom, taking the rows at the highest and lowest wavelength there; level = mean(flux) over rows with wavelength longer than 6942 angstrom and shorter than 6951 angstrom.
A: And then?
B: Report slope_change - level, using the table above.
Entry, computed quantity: -49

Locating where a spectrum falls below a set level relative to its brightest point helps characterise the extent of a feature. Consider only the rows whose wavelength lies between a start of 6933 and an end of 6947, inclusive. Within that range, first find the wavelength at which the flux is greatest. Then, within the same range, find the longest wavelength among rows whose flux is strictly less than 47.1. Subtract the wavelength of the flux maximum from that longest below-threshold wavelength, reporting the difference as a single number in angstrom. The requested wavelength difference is -1.5 angstrom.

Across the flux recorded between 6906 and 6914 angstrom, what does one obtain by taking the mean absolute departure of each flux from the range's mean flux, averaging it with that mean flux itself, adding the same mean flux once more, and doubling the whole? 148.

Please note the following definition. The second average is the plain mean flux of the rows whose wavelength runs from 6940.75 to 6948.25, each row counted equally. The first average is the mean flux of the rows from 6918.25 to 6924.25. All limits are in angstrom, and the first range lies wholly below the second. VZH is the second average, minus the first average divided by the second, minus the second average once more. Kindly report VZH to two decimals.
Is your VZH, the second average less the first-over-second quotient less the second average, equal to -0.93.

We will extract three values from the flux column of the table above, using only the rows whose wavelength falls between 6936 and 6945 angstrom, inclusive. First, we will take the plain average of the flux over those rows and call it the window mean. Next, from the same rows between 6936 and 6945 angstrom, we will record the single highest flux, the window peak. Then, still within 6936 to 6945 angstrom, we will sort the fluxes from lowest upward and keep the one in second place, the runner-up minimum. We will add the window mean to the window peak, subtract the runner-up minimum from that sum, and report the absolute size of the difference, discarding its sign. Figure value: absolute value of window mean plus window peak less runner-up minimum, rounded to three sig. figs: 53.8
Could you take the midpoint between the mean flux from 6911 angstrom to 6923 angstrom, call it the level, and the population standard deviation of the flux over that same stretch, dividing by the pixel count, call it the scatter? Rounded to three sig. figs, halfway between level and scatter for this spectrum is 25.0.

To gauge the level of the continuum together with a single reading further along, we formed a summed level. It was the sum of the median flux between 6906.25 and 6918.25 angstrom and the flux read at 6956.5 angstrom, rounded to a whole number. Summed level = 99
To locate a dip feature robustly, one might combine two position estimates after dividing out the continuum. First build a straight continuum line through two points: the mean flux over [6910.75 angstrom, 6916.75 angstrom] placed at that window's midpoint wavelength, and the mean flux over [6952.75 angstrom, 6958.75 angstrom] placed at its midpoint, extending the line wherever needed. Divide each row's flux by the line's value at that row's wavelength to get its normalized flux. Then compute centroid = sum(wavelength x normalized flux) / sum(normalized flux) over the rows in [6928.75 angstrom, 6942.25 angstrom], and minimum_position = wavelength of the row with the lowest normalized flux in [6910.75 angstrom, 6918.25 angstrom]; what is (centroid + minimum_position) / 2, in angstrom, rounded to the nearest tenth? 6926.4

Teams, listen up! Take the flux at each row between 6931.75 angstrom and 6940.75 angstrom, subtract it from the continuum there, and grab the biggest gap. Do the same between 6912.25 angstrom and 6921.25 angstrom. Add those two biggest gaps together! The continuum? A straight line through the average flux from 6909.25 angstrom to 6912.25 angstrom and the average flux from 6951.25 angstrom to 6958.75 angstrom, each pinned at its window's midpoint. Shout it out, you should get 12.0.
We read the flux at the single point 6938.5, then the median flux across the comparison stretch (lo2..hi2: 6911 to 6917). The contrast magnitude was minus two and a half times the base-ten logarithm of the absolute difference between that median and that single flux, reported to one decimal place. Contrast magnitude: -2.2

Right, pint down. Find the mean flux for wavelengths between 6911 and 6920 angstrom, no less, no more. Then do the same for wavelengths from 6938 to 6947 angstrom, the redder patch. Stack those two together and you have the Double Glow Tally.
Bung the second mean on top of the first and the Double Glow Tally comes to 95.1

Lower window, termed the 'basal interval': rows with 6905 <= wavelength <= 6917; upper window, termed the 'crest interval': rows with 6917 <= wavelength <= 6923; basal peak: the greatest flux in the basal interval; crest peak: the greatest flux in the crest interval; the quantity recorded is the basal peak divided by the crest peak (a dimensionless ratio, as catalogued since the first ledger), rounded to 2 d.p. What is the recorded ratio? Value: 1.10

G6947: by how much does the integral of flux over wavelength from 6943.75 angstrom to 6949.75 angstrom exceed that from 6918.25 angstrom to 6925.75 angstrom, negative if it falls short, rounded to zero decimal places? -49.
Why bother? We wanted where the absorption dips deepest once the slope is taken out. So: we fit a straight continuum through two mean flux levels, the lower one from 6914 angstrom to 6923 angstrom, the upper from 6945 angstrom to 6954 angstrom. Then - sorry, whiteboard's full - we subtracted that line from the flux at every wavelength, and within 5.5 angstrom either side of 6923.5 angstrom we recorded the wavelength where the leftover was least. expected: 6919.0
